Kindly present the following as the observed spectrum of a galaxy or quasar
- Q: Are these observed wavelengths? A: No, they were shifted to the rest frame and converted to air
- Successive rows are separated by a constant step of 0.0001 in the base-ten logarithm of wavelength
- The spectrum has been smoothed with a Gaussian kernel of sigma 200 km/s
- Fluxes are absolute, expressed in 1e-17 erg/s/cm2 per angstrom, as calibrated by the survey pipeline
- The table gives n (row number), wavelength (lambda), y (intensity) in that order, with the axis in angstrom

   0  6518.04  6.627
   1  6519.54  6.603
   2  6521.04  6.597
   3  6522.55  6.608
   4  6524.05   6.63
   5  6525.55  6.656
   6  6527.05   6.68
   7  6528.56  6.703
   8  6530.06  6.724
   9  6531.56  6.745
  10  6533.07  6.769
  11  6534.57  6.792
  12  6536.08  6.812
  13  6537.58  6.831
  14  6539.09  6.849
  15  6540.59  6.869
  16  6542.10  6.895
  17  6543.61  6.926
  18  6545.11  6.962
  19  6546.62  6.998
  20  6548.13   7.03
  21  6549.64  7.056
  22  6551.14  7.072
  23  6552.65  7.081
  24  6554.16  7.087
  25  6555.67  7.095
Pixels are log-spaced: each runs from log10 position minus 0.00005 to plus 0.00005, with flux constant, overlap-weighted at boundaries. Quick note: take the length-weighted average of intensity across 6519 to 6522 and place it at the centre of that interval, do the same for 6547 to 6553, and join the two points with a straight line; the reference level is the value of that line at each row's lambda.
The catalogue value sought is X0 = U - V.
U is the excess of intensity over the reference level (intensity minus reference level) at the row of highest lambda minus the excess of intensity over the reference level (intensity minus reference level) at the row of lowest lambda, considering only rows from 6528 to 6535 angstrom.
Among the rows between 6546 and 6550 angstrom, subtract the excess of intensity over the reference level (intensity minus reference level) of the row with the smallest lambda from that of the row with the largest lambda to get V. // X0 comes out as -0.017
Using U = -0.007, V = 0.010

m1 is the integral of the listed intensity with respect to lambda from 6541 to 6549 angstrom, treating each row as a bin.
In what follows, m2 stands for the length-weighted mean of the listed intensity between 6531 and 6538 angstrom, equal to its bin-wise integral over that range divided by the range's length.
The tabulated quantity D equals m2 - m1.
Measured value -48.8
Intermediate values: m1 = 56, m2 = 6.79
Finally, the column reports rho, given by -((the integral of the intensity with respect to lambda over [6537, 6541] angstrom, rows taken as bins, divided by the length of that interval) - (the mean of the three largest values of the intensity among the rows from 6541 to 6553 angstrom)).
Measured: 0.22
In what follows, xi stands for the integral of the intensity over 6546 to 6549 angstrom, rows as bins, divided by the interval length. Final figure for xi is 7.01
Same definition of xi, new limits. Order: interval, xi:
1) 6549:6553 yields 7.08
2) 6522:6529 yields 6.65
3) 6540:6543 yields 6.87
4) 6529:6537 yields 6.77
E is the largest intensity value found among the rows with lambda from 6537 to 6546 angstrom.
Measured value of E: 6.962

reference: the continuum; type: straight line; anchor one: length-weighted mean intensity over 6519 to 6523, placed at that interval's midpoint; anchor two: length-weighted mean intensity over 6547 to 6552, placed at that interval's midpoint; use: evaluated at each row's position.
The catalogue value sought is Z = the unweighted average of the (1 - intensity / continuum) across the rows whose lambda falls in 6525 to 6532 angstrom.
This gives 0.002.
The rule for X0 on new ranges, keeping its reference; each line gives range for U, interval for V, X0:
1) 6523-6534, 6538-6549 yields -0.042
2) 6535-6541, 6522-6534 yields -0.008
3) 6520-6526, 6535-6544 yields -0.007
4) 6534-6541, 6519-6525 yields 0.026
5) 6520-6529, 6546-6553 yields -0.001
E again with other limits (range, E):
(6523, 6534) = 6.769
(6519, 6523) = 6.608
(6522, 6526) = 6.656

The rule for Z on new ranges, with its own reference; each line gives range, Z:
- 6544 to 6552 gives 0.001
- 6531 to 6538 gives 0.003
